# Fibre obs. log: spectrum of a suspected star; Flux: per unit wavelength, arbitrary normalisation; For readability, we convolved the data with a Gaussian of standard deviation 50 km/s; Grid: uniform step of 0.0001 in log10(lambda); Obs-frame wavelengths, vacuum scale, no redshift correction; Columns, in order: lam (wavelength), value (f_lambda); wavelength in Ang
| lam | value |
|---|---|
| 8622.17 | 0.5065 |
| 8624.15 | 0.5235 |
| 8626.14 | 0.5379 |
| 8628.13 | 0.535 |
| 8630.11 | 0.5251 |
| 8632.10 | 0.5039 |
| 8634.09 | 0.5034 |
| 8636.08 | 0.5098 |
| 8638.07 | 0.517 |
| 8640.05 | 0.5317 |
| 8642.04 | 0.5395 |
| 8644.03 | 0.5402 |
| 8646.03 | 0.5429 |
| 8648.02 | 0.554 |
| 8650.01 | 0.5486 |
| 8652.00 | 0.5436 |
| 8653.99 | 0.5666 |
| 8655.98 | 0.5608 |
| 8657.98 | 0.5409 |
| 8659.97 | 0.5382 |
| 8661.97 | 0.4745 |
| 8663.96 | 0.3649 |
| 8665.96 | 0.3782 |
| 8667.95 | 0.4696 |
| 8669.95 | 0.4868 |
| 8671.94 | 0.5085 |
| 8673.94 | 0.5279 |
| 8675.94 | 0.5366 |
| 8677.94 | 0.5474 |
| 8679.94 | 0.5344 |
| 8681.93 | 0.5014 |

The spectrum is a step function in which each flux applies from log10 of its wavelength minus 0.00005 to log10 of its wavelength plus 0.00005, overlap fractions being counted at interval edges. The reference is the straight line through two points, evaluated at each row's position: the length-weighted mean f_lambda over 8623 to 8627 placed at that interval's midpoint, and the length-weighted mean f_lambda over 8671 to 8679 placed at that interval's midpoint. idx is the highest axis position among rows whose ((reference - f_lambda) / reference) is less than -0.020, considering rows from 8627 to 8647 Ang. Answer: 8646.03 Ang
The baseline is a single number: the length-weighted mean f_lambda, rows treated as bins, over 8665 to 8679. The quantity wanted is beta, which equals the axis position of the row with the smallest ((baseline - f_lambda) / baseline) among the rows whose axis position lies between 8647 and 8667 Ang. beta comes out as 8653.99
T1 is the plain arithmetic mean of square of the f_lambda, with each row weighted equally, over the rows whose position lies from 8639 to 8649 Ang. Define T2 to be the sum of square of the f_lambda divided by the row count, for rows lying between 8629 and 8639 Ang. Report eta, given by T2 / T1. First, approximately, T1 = 0.293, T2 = 0.26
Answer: 0.893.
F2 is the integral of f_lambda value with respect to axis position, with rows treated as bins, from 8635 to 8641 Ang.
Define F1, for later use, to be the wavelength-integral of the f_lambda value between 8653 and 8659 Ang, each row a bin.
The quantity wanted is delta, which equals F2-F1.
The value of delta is -0.22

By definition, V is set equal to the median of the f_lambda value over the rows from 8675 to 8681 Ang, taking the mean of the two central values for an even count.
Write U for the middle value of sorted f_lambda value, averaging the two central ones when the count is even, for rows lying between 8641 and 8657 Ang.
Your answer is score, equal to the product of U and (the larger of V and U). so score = 0.30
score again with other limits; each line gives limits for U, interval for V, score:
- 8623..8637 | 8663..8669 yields 0.27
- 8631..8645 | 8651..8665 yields 0.28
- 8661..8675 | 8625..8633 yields 0.25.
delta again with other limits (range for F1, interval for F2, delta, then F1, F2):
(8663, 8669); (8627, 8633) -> 0.70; 2.43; 3.13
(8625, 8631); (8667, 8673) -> -0.26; 3.20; 2.93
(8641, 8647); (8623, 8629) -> -0.05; 3.24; 3.19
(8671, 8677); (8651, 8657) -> 0.20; 3.14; 3.34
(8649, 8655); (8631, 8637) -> -0.29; 3.32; 3.03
